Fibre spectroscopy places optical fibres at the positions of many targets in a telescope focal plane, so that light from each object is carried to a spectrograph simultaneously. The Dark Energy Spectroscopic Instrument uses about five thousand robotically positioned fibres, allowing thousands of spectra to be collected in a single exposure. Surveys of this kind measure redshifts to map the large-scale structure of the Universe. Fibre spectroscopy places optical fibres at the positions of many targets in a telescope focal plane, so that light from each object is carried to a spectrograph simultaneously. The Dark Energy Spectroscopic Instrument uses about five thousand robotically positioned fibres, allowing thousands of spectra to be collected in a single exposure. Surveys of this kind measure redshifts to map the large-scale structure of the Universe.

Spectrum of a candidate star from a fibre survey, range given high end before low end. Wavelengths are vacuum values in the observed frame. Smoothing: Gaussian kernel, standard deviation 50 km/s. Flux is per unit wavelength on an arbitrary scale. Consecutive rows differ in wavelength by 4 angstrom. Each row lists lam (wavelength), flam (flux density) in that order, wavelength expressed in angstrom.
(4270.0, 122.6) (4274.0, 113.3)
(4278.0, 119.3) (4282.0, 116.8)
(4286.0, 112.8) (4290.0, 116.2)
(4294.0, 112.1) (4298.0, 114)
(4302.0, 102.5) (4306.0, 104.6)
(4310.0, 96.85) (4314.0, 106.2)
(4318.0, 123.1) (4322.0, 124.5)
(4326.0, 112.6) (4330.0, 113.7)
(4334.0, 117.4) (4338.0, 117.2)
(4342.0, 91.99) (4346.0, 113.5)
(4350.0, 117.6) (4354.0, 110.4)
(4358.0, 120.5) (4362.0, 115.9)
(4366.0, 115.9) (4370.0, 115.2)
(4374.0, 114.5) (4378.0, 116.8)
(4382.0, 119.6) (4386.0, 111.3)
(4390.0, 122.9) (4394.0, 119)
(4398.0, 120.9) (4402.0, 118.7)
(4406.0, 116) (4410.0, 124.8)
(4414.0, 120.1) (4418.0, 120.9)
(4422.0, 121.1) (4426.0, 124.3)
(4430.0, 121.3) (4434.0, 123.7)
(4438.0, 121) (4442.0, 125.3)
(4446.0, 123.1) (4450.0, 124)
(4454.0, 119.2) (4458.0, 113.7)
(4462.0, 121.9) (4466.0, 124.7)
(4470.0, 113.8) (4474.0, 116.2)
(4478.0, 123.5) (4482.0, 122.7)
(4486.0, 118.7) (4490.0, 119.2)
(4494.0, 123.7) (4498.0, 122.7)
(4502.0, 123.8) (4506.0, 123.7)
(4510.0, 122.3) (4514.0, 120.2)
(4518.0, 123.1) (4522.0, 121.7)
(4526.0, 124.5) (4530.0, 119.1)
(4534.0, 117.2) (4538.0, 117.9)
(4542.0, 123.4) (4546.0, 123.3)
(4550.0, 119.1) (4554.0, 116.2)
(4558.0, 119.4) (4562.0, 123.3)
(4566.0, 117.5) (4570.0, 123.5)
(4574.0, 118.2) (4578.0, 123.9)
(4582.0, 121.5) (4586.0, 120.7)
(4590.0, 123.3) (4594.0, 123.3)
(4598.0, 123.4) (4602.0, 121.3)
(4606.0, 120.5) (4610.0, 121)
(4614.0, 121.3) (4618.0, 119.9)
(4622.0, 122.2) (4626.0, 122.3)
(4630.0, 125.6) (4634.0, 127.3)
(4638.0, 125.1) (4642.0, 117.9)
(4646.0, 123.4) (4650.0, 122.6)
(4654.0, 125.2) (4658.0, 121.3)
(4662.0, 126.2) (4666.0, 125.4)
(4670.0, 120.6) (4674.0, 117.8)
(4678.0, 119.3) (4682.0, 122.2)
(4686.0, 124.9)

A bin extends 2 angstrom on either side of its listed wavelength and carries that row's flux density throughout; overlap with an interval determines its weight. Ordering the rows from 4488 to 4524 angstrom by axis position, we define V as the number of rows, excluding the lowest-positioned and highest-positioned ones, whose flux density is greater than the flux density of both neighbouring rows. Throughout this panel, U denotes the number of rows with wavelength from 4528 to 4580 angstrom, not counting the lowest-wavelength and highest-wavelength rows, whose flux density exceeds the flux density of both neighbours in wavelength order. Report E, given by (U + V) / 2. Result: 3.0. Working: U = 3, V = 3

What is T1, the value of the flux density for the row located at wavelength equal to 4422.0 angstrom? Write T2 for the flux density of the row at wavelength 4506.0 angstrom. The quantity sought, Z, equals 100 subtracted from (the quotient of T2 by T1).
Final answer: -99.0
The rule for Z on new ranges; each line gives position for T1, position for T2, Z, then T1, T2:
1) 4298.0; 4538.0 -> -99.0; 114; 117.9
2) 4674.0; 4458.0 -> -99.0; 117.8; 113.7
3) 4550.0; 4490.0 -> -99.0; 119.1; 119.2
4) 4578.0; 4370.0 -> -99.1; 123.9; 115.2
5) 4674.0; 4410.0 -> -98.9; 117.8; 124.8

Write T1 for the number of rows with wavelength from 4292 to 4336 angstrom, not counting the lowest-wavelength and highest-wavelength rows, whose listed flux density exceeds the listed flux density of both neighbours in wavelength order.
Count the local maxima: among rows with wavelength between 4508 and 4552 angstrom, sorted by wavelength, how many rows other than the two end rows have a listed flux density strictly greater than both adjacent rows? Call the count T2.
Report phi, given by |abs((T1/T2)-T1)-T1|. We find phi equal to 1.0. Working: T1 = 3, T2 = 3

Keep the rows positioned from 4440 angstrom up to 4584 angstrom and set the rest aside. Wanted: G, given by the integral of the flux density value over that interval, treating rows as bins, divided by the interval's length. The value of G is 121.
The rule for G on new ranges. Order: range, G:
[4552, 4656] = 122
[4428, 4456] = 123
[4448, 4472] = 120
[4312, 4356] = 113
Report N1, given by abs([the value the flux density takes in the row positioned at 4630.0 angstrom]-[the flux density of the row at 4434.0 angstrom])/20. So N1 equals 0.1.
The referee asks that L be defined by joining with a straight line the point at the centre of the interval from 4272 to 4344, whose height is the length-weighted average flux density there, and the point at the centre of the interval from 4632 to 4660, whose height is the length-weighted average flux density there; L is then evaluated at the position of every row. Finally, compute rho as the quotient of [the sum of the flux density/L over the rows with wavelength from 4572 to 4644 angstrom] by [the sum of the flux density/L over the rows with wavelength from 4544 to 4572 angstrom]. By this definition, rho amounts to 2.6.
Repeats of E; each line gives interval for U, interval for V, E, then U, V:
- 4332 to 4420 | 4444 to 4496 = 4.5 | 6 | 3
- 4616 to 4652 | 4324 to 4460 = 6.5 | 2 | 11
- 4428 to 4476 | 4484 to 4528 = 3.5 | 4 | 3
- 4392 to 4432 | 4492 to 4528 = 2.5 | 3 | 2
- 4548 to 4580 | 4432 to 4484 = 3.0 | 2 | 4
